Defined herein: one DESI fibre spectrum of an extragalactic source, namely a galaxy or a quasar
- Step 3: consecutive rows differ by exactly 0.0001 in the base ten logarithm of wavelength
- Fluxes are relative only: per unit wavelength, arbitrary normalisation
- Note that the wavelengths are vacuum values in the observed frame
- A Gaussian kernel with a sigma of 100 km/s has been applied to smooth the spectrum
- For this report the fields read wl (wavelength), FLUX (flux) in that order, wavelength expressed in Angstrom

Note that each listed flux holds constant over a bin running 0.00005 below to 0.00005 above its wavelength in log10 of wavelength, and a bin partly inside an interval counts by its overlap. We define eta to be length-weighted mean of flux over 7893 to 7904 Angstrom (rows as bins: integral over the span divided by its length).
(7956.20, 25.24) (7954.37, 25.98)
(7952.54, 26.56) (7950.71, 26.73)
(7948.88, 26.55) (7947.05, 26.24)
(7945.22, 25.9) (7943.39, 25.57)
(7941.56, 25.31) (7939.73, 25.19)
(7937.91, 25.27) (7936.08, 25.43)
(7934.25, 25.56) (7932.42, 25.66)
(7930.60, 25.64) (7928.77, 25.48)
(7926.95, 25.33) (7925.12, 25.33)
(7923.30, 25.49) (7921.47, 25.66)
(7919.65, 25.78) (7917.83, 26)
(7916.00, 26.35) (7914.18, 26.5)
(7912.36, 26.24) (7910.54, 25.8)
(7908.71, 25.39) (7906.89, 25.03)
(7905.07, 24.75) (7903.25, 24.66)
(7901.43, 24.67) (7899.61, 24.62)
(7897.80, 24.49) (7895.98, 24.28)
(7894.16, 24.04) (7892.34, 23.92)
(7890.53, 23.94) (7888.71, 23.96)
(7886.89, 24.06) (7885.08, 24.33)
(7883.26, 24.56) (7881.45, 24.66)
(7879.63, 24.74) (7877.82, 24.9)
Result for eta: 24.4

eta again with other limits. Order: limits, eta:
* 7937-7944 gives 25.3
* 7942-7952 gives 26.2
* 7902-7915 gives 25.4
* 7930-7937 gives 25.6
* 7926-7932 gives 25.5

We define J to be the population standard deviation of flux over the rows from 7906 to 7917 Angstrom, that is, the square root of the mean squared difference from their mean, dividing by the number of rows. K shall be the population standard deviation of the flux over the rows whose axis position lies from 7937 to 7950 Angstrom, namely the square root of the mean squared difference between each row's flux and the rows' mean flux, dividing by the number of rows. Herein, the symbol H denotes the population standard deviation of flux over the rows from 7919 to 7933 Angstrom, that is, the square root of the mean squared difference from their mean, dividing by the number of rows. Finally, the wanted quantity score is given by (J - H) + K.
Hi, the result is 0.87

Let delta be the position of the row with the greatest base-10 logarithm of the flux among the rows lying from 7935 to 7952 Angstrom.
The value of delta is 7950.71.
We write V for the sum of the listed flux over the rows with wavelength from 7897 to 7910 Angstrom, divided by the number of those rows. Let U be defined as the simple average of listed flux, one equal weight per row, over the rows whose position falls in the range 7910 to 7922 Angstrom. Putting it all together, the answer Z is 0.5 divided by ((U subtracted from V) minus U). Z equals -0.0183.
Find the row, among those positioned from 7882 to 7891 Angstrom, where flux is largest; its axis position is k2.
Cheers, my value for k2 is 7883.26 Angstrom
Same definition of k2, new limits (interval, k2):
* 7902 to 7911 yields 7910.54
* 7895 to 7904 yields 7901.43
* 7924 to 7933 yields 7932.42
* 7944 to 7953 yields 7950.71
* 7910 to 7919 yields 7914.18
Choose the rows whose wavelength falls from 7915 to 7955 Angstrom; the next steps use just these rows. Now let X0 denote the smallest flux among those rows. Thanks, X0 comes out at 25.19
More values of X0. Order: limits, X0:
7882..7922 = 23.92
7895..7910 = 24.28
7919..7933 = 25.33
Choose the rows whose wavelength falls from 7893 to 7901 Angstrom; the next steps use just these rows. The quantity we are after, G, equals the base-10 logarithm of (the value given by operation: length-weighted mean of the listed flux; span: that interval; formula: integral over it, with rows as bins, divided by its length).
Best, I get 1.39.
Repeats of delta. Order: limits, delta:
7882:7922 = 7914.18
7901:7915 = 7914.18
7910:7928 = 7914.18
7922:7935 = 7932.42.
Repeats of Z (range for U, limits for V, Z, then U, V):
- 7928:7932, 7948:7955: -0.0203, 25.6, 26.5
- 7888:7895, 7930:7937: -0.0224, 24.0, 25.6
